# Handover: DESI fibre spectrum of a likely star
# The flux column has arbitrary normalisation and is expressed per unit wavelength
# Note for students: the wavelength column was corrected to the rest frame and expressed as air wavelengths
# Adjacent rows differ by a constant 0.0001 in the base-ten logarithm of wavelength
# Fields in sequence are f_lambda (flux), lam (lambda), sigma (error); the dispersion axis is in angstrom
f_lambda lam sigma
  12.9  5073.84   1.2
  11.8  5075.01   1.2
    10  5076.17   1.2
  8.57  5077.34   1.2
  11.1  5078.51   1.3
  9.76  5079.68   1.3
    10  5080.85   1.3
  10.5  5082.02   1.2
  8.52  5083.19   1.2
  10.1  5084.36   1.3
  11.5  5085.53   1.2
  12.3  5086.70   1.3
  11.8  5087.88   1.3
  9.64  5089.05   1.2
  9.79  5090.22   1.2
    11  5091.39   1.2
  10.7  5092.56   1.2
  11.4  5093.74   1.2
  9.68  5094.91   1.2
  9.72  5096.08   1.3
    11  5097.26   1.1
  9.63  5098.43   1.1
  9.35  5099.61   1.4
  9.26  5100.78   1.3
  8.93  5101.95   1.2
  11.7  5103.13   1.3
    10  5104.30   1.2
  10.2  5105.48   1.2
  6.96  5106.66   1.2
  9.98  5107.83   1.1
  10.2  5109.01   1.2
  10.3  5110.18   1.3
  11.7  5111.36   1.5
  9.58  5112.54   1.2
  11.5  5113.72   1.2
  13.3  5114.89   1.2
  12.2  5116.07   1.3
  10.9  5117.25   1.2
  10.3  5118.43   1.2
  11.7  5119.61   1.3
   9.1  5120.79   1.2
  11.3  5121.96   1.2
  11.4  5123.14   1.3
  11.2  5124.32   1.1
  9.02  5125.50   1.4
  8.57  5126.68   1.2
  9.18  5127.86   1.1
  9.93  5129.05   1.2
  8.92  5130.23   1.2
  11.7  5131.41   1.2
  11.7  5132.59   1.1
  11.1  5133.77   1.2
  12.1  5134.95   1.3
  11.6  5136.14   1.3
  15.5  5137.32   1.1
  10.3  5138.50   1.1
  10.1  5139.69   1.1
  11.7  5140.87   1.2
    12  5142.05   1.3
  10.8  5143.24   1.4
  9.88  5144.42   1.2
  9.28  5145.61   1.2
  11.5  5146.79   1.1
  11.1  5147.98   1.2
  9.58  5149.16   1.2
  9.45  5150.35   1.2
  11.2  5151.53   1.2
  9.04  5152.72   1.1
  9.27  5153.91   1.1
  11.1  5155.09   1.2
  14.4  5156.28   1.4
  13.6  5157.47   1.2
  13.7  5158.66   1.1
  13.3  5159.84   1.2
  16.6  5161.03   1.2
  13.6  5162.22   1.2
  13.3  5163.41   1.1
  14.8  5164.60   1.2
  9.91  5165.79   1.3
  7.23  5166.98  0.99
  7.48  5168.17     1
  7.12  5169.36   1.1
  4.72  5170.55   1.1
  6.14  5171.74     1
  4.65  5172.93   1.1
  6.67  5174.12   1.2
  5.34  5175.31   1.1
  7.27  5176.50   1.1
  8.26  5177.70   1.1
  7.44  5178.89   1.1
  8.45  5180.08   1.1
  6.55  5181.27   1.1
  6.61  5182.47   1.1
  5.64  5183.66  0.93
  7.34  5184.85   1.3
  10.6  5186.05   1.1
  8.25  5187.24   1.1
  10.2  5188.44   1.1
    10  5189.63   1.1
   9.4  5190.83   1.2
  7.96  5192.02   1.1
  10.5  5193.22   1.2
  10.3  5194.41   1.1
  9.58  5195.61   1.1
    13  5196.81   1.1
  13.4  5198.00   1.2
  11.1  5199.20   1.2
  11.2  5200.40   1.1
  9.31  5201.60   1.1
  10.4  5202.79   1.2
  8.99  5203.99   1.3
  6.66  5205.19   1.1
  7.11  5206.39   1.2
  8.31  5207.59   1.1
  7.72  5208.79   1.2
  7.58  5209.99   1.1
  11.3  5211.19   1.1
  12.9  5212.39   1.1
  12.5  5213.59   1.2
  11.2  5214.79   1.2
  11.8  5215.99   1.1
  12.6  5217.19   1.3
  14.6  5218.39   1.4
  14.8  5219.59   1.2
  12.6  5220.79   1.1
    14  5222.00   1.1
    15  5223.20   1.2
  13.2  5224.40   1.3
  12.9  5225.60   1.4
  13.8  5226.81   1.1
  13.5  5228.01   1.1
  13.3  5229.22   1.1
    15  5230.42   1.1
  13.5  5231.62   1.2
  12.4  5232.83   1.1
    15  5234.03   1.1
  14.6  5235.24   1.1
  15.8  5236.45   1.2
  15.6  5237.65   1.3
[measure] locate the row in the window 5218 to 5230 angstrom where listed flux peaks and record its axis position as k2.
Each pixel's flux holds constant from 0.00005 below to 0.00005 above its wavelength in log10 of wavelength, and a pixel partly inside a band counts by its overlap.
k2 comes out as 5223.20 angstrom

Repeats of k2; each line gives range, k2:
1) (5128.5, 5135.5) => 5134.95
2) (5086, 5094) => 5086.70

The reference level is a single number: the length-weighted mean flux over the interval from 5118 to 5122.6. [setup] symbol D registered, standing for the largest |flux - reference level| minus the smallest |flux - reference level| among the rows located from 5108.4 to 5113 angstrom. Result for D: 0.7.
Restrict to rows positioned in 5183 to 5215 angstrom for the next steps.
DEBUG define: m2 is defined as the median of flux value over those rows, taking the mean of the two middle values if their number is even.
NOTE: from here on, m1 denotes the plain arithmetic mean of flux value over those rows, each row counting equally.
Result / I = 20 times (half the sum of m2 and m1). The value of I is 197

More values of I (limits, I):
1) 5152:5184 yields 176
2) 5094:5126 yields 206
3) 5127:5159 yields 222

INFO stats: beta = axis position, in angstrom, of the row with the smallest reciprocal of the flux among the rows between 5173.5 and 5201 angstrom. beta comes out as 5198.00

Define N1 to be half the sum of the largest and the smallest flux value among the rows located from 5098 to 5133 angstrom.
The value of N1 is 10.1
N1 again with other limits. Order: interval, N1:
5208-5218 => 10.2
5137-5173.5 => 10.6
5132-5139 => 12.9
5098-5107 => 9.3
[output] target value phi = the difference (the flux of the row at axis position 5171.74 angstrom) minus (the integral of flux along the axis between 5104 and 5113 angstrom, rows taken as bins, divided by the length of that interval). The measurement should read -3.7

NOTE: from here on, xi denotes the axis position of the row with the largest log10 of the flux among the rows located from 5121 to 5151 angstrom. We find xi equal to 5137.32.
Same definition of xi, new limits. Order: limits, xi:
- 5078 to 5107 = 5086.70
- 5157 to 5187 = 5161.03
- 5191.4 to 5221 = 5219.59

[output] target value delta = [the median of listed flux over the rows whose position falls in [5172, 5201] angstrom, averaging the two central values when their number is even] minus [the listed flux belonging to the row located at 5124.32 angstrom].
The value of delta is -3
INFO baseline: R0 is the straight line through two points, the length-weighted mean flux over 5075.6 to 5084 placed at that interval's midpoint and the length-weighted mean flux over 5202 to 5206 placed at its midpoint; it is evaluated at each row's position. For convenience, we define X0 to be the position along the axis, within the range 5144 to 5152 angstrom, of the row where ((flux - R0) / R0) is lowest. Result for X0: 5145.61 angstrom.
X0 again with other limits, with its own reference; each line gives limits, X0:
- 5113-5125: 5120.79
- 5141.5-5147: 5145.61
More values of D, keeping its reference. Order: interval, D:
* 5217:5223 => 2.2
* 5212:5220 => 3.6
